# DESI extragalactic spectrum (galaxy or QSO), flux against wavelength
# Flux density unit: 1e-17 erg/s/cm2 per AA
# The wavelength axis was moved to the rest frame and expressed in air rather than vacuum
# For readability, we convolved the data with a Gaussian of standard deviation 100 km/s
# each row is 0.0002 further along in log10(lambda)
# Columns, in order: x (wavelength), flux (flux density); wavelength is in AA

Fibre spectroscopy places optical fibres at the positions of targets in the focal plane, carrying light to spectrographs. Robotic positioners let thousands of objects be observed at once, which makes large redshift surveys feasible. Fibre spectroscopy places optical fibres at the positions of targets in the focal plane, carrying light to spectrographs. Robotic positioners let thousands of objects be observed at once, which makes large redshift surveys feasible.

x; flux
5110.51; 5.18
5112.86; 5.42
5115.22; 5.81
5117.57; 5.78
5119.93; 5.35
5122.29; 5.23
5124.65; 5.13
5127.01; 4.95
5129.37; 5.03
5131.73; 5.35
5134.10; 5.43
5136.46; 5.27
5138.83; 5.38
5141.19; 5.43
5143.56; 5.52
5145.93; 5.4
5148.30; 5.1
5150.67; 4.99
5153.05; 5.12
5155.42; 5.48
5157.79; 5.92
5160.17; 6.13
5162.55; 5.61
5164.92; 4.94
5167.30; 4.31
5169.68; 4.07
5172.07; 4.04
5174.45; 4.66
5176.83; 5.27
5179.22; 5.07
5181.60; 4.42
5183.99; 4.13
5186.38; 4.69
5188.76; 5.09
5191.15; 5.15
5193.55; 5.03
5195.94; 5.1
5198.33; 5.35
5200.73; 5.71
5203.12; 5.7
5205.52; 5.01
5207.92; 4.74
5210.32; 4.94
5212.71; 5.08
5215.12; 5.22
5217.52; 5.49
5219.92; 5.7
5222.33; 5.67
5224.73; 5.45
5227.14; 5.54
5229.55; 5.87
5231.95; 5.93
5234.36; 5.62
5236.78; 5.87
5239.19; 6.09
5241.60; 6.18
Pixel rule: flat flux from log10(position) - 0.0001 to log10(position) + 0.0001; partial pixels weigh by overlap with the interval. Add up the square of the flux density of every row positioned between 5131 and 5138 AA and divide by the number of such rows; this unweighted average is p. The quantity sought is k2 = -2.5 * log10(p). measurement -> -3.64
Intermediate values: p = 28.6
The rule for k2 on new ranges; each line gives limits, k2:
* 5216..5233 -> -3.77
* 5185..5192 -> -3.49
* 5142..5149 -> -3.64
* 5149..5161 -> -3.72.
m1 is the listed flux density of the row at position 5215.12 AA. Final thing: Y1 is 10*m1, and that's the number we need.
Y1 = 52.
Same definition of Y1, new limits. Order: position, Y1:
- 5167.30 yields 43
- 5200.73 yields 57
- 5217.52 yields 55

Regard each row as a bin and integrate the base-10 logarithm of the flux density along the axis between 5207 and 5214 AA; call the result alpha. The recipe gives 4.85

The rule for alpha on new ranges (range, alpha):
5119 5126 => 5.03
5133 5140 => 5.10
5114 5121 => 5.26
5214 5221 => 5.17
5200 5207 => 5.14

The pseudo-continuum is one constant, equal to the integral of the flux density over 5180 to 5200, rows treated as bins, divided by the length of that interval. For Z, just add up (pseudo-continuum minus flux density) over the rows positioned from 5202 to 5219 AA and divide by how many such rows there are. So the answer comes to -0.27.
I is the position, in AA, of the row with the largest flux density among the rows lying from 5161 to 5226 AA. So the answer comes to 5200.73 AA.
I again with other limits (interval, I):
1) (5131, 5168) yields 5160.17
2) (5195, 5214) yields 5200.73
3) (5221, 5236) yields 5231.95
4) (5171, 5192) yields 5176.83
